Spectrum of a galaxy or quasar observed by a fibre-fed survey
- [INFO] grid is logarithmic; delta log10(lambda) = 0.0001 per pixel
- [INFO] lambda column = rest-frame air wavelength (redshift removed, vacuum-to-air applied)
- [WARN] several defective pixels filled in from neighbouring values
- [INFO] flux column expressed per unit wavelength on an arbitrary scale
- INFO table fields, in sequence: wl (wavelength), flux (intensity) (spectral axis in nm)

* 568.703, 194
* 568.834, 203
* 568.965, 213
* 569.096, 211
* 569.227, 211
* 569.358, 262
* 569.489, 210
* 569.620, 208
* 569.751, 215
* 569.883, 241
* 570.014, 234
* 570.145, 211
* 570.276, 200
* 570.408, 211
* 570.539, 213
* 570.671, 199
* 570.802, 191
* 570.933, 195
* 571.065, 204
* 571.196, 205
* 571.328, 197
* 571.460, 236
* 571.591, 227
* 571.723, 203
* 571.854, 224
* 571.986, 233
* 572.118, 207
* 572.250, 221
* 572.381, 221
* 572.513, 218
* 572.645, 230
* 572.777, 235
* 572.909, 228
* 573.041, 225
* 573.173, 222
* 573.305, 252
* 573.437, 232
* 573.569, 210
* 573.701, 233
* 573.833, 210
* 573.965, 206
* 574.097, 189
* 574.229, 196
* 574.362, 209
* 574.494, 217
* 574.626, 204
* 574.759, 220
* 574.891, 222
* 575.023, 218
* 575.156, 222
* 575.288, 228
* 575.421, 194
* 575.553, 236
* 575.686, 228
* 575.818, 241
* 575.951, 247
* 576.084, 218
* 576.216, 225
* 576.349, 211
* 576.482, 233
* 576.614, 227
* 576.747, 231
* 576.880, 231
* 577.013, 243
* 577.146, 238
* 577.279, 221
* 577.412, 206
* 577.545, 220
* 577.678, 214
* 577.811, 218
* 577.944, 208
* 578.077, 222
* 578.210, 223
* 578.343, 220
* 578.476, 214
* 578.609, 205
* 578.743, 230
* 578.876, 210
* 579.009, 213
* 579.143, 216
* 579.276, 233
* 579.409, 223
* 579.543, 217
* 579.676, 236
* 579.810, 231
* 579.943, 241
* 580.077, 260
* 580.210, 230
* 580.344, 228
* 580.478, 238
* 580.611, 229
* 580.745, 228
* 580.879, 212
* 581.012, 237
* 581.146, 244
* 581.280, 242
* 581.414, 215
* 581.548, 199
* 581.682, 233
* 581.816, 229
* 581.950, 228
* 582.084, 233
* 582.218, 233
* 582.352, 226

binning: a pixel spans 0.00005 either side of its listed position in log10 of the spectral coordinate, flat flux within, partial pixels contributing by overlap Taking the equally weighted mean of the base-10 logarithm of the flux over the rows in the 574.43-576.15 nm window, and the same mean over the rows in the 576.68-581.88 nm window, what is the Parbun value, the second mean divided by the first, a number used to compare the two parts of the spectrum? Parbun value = 1.00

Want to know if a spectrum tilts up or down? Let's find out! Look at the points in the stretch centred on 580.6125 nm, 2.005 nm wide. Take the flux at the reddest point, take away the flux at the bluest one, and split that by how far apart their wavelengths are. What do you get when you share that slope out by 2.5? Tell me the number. -8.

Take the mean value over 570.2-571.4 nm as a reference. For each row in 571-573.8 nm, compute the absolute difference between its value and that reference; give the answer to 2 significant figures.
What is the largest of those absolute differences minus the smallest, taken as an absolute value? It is 49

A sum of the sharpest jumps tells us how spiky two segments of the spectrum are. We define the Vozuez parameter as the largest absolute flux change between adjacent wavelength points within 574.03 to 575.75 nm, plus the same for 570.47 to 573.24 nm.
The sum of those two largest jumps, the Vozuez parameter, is 81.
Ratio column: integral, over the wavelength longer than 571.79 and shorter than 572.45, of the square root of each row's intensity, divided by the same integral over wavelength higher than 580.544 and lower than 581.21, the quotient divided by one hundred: 0.0097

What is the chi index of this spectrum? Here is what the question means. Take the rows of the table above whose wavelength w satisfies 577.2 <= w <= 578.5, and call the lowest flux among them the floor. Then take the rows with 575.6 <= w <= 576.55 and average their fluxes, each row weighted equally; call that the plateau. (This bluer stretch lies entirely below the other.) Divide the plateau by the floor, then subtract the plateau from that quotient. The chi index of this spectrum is -228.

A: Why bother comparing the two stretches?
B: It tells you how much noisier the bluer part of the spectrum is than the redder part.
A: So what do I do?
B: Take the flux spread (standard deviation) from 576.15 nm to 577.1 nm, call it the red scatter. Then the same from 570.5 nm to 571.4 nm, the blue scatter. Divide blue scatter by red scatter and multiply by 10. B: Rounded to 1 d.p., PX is 7.6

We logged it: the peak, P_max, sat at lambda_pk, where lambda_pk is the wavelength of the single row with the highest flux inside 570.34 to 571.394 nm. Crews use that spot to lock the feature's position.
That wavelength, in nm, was 570.539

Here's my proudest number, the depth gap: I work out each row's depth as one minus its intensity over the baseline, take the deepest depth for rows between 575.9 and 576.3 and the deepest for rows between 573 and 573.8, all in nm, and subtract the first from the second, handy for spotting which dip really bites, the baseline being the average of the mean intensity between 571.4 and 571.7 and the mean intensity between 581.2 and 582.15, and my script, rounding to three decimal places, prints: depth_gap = 0.035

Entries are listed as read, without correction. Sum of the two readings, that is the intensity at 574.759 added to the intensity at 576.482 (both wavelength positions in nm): 453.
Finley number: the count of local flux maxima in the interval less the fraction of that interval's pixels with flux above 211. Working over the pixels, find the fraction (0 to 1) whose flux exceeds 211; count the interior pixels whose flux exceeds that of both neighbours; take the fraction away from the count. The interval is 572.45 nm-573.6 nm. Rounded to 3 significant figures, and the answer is 1.11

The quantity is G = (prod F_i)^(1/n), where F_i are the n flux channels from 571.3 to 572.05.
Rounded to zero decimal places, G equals 219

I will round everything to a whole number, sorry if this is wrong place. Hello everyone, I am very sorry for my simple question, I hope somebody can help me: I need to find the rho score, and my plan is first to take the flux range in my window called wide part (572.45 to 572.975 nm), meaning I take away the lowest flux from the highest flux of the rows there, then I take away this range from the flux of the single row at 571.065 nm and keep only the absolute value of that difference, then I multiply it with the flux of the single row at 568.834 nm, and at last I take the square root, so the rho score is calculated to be 195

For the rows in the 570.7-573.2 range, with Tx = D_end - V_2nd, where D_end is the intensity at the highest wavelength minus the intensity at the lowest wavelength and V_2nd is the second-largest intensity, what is -204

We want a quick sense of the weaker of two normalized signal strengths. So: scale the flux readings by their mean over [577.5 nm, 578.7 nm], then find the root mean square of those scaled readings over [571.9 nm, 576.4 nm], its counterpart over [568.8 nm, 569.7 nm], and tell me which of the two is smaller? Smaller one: 1.01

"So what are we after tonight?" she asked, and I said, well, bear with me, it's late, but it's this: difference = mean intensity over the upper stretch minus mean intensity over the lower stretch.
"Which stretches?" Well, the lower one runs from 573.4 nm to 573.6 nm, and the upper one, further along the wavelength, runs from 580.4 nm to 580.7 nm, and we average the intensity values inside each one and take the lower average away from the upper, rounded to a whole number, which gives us 12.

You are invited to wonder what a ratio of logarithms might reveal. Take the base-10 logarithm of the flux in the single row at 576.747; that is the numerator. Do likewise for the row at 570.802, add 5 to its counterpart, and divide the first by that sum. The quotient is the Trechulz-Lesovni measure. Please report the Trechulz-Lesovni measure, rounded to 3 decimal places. 0.325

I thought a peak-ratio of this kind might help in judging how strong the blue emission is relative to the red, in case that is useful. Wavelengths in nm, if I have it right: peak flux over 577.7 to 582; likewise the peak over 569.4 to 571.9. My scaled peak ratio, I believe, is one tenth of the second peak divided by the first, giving 0.0927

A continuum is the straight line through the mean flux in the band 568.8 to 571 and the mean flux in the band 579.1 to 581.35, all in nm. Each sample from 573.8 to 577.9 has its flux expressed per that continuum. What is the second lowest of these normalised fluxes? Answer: 0.868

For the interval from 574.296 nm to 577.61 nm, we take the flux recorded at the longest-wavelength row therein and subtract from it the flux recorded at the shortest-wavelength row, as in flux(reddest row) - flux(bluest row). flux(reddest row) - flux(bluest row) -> 11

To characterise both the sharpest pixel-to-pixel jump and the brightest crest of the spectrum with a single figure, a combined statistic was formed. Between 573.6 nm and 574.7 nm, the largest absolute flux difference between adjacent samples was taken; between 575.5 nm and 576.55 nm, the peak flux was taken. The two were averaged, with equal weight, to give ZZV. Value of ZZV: 135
